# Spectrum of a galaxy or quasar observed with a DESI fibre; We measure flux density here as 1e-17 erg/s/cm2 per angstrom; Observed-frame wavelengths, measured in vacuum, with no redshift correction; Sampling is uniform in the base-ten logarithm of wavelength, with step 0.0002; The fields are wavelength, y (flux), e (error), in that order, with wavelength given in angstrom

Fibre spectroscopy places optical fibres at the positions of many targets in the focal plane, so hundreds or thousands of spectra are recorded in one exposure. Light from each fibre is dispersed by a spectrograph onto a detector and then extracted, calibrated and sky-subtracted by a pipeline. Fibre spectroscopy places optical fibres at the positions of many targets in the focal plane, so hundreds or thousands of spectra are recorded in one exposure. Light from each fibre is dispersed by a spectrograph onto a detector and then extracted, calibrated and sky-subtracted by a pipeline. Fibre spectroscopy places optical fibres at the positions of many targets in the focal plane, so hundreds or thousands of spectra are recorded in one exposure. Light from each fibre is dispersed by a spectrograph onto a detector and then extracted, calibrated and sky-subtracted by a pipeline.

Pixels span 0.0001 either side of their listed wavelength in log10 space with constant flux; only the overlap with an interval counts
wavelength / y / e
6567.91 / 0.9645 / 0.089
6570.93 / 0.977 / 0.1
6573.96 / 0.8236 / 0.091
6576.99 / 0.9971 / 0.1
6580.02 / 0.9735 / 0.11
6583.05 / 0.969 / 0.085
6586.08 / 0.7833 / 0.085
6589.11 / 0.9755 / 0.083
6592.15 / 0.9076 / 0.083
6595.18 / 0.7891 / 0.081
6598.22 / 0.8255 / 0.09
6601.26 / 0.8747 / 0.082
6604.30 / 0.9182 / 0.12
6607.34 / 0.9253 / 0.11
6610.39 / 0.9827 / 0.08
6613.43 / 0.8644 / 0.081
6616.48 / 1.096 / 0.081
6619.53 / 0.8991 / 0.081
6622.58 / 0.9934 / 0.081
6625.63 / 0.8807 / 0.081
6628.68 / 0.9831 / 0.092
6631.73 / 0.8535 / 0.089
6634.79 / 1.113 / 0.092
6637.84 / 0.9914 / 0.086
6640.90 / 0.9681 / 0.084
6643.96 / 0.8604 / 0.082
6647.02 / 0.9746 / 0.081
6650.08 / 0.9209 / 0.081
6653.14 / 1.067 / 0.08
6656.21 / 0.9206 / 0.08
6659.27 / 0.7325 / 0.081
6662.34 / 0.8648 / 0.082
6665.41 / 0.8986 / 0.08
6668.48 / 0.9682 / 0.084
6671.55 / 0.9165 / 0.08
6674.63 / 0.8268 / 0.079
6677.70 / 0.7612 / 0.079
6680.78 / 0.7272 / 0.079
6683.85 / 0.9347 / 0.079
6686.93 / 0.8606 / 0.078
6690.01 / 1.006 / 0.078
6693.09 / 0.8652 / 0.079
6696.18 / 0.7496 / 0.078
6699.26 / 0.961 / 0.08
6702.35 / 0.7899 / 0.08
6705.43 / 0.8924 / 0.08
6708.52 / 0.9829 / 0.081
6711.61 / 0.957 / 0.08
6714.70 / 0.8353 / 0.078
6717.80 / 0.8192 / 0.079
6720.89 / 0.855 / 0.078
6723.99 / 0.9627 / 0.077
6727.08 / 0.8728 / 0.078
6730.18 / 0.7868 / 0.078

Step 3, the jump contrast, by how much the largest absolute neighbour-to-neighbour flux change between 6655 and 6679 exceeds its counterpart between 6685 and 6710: -0.02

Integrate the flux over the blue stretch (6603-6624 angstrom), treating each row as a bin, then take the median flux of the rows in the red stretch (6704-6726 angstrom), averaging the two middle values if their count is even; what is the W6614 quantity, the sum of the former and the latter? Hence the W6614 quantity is 21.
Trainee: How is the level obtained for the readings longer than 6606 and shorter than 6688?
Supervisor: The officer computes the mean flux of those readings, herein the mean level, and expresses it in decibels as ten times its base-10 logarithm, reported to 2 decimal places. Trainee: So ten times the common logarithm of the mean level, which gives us -0.37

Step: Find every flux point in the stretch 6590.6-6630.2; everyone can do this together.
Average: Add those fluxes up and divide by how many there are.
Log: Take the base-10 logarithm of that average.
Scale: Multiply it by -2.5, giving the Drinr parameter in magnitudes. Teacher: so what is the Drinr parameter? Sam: 0.092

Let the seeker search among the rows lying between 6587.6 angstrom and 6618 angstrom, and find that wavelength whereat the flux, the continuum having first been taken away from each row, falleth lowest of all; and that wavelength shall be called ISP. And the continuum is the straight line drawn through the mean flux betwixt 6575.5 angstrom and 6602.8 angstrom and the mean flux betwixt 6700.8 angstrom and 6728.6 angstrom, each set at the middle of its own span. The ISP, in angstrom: 6595.18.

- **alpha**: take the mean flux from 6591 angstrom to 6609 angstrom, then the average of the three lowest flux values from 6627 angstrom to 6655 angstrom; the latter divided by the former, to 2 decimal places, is 1.01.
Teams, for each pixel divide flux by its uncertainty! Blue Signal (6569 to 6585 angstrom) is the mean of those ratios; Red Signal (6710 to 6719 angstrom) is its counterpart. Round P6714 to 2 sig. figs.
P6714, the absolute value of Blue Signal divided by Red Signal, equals 0.89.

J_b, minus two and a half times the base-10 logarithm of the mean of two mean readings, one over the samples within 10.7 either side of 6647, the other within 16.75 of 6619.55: 0.048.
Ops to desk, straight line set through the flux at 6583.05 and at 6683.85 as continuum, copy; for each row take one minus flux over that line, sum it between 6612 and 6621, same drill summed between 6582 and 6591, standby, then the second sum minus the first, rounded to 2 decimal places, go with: 0.17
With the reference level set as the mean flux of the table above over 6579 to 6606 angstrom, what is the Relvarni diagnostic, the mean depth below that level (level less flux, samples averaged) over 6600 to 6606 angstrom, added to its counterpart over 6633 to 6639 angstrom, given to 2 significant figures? -0.17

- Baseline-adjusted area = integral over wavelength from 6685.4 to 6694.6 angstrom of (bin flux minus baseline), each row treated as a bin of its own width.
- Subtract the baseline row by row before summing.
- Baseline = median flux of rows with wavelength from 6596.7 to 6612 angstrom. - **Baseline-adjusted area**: -0.1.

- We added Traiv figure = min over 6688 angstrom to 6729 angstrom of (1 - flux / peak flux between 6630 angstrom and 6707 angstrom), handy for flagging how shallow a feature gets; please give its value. 0.10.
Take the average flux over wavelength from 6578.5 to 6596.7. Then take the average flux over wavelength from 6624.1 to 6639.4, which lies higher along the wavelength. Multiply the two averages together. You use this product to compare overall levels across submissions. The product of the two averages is 0.87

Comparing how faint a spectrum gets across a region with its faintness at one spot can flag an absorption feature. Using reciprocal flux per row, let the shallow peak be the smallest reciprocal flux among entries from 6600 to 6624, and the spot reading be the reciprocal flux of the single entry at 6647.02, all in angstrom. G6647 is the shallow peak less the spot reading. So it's -0.11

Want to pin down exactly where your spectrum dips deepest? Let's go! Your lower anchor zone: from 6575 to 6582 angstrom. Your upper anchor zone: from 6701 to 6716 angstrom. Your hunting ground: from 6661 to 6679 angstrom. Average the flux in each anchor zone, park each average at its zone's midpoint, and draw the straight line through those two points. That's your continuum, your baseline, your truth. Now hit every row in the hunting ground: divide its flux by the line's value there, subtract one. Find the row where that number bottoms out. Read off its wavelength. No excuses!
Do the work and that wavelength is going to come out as 6677.70 angstrom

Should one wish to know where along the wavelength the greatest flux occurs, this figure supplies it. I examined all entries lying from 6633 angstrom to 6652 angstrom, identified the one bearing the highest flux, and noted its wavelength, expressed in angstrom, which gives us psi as 6634.79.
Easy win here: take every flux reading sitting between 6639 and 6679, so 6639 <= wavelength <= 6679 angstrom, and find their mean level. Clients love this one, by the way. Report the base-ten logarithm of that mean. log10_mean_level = -0.046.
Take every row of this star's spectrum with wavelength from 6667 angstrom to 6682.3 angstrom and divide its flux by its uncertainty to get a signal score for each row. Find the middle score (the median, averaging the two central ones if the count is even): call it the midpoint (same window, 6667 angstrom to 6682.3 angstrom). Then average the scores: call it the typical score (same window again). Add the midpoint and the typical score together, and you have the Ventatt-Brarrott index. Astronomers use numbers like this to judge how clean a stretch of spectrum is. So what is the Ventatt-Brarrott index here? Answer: 20.9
